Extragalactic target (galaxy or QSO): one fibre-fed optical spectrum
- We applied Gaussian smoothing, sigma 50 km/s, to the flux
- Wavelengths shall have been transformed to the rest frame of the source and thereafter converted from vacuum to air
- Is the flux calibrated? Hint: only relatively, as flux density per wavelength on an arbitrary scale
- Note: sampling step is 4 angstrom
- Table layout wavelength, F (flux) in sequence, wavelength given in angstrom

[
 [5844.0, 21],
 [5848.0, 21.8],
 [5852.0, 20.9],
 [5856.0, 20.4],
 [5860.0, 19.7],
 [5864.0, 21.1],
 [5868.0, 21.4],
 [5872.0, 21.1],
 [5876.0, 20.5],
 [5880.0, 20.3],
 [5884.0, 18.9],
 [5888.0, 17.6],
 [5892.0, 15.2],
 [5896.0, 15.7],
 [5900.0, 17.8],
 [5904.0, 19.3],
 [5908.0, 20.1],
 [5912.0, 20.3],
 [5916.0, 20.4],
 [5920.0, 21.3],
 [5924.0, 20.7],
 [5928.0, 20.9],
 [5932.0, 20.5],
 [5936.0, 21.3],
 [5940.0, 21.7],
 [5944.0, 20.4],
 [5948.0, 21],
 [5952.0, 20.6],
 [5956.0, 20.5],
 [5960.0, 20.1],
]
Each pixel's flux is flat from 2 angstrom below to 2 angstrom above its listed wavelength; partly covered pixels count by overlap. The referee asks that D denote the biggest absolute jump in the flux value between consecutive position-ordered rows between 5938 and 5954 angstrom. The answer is 1.30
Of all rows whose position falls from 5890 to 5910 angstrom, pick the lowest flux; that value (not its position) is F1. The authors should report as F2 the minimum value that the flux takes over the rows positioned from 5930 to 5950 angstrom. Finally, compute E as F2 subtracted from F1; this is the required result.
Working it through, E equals -5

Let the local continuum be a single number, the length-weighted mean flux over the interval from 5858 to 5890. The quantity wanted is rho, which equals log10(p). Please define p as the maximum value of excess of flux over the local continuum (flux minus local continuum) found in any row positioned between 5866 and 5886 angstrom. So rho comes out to 0.12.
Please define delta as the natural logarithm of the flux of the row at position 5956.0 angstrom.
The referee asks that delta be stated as 3.02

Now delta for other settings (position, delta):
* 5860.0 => 2.98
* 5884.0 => 2.94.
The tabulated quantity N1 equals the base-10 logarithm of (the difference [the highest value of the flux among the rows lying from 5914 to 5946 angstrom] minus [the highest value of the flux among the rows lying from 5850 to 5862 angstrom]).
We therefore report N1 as -0.10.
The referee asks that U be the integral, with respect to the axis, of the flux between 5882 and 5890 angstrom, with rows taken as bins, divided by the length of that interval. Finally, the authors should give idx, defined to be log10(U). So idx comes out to 1.26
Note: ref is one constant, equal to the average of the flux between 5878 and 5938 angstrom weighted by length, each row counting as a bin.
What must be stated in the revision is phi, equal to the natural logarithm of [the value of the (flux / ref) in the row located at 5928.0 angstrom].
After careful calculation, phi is 0.077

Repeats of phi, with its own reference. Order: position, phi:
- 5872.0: 0.086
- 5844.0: 0.082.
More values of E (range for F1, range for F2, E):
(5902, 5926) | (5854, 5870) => 0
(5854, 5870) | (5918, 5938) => -1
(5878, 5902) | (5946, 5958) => -5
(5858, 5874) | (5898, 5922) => 2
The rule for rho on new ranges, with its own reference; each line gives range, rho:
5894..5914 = -0.65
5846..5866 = 0.24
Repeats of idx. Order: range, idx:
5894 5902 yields 1.22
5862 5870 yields 1.33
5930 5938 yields 1.32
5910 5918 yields 1.31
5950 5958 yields 1.31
